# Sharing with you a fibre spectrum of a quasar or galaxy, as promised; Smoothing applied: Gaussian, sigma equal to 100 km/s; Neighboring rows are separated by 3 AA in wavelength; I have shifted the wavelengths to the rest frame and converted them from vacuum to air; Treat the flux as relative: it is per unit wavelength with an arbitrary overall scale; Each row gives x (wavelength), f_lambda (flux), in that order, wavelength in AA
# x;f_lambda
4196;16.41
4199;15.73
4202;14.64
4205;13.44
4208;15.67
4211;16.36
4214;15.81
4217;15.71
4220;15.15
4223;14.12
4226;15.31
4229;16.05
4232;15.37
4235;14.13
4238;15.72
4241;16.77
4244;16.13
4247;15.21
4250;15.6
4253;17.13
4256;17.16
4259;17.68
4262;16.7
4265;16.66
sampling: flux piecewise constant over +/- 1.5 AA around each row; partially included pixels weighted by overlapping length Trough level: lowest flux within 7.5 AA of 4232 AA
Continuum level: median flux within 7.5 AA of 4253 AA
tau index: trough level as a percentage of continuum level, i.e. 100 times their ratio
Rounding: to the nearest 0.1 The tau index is 82.5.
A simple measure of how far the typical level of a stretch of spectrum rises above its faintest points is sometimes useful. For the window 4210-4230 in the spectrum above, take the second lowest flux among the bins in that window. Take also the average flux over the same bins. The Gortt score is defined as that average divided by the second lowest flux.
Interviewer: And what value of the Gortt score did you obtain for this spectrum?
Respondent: 1.02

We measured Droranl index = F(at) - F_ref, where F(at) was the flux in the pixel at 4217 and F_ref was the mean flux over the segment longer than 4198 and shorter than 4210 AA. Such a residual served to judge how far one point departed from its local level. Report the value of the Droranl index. 0.8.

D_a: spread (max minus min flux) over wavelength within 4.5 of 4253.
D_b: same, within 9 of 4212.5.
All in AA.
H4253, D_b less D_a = 1.4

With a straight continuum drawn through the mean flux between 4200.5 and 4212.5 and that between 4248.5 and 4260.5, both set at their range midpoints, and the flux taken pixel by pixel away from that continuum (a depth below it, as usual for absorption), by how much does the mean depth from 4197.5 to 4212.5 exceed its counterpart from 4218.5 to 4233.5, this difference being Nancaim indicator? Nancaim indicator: -0.8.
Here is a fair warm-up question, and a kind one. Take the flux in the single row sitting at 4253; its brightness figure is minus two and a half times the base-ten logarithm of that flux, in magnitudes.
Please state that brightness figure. -3.08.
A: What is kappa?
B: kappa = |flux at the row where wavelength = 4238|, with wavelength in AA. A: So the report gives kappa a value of 15.72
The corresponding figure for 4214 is 15.81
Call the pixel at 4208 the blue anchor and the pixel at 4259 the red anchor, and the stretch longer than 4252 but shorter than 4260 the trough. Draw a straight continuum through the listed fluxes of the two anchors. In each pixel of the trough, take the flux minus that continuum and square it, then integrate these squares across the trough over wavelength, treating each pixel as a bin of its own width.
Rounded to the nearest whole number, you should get 1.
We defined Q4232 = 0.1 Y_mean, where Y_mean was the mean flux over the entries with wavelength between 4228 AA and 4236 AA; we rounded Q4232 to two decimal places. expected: 1.52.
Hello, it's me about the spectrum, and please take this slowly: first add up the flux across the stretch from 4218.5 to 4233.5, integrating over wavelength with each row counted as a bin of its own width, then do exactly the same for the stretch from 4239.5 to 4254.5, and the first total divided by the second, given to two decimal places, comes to 0.94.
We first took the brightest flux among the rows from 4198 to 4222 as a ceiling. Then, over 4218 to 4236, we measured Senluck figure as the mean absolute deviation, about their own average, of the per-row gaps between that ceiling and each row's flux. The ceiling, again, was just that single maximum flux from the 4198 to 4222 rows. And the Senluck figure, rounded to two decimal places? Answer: 0.60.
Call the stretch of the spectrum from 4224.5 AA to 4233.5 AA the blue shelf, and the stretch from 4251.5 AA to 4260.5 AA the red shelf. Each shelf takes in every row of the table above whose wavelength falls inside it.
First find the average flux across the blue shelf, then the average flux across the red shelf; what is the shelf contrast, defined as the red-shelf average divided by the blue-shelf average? 1.11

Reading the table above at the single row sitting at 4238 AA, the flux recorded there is 15.72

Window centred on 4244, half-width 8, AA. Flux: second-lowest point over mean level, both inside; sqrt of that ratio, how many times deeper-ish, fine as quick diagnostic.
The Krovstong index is 0.991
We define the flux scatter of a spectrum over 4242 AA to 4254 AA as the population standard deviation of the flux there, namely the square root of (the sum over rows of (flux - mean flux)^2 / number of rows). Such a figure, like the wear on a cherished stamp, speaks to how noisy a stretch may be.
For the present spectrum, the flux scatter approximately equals 0.72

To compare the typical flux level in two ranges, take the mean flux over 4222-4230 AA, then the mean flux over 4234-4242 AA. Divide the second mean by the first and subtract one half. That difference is 0.525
